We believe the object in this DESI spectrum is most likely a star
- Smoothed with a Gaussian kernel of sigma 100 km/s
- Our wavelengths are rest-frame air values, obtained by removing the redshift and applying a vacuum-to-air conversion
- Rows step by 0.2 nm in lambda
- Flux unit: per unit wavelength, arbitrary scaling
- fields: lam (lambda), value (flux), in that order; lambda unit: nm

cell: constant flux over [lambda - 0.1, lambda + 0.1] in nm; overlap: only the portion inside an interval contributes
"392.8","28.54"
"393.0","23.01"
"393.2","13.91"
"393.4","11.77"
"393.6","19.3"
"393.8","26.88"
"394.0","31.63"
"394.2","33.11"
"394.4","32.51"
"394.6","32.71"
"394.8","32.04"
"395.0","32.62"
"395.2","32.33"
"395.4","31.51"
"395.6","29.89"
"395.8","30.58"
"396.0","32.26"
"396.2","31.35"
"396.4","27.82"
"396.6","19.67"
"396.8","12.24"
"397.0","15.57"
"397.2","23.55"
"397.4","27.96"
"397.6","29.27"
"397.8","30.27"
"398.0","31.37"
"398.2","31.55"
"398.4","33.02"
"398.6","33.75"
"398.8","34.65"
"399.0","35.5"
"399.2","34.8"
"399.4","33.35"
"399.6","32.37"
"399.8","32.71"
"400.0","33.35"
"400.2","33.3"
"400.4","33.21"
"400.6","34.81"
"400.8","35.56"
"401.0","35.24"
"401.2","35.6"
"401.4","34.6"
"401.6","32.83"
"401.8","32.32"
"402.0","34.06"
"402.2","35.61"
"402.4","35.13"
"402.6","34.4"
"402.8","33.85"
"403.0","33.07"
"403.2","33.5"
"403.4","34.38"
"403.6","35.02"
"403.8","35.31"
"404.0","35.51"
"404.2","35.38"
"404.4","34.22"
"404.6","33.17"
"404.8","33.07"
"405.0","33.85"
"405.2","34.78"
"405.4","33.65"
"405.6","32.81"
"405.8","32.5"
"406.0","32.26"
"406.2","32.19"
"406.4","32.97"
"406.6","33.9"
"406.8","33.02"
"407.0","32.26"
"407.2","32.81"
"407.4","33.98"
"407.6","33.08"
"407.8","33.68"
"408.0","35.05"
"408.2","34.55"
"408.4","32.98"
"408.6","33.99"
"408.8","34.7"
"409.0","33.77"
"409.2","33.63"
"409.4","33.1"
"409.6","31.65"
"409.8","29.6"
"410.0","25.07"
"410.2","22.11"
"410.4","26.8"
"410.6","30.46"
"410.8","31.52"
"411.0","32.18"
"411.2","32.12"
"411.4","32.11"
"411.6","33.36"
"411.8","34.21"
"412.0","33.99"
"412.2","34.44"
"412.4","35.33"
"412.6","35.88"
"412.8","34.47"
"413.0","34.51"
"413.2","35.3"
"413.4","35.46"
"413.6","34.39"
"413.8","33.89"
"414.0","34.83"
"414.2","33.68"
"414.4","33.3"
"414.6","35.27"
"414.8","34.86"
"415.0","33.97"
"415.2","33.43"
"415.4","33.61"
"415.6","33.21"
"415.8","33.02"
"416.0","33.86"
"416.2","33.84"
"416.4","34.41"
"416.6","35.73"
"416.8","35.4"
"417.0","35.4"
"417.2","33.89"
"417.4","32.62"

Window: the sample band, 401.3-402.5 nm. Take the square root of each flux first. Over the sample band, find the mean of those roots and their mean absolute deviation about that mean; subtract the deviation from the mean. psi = 5.75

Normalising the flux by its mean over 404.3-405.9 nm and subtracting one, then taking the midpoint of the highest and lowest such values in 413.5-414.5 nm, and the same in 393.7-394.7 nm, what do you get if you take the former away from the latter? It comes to -0.121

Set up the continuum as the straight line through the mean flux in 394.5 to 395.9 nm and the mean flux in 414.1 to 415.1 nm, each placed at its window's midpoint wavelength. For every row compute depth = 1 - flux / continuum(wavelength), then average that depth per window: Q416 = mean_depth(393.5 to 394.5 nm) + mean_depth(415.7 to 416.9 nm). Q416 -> 0.092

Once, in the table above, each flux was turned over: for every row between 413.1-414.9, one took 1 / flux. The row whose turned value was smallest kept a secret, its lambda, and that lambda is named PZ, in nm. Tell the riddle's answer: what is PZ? 413.4 nm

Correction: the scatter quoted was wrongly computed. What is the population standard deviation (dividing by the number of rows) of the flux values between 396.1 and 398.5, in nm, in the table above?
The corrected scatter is 6.6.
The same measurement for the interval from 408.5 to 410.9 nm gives 3.8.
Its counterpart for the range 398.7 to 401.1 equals 1.1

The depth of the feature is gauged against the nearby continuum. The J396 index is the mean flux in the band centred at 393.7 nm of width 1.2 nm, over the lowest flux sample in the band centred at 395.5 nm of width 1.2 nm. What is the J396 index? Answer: 0.76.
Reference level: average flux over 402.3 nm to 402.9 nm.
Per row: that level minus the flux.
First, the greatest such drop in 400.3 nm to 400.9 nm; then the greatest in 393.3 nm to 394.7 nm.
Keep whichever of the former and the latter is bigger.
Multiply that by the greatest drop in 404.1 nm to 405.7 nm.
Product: 37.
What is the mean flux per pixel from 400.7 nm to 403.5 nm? 34.3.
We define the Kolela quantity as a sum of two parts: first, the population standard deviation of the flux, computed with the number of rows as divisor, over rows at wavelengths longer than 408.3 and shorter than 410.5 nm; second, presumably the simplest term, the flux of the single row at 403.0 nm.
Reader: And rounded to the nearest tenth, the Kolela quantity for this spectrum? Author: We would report 37.1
